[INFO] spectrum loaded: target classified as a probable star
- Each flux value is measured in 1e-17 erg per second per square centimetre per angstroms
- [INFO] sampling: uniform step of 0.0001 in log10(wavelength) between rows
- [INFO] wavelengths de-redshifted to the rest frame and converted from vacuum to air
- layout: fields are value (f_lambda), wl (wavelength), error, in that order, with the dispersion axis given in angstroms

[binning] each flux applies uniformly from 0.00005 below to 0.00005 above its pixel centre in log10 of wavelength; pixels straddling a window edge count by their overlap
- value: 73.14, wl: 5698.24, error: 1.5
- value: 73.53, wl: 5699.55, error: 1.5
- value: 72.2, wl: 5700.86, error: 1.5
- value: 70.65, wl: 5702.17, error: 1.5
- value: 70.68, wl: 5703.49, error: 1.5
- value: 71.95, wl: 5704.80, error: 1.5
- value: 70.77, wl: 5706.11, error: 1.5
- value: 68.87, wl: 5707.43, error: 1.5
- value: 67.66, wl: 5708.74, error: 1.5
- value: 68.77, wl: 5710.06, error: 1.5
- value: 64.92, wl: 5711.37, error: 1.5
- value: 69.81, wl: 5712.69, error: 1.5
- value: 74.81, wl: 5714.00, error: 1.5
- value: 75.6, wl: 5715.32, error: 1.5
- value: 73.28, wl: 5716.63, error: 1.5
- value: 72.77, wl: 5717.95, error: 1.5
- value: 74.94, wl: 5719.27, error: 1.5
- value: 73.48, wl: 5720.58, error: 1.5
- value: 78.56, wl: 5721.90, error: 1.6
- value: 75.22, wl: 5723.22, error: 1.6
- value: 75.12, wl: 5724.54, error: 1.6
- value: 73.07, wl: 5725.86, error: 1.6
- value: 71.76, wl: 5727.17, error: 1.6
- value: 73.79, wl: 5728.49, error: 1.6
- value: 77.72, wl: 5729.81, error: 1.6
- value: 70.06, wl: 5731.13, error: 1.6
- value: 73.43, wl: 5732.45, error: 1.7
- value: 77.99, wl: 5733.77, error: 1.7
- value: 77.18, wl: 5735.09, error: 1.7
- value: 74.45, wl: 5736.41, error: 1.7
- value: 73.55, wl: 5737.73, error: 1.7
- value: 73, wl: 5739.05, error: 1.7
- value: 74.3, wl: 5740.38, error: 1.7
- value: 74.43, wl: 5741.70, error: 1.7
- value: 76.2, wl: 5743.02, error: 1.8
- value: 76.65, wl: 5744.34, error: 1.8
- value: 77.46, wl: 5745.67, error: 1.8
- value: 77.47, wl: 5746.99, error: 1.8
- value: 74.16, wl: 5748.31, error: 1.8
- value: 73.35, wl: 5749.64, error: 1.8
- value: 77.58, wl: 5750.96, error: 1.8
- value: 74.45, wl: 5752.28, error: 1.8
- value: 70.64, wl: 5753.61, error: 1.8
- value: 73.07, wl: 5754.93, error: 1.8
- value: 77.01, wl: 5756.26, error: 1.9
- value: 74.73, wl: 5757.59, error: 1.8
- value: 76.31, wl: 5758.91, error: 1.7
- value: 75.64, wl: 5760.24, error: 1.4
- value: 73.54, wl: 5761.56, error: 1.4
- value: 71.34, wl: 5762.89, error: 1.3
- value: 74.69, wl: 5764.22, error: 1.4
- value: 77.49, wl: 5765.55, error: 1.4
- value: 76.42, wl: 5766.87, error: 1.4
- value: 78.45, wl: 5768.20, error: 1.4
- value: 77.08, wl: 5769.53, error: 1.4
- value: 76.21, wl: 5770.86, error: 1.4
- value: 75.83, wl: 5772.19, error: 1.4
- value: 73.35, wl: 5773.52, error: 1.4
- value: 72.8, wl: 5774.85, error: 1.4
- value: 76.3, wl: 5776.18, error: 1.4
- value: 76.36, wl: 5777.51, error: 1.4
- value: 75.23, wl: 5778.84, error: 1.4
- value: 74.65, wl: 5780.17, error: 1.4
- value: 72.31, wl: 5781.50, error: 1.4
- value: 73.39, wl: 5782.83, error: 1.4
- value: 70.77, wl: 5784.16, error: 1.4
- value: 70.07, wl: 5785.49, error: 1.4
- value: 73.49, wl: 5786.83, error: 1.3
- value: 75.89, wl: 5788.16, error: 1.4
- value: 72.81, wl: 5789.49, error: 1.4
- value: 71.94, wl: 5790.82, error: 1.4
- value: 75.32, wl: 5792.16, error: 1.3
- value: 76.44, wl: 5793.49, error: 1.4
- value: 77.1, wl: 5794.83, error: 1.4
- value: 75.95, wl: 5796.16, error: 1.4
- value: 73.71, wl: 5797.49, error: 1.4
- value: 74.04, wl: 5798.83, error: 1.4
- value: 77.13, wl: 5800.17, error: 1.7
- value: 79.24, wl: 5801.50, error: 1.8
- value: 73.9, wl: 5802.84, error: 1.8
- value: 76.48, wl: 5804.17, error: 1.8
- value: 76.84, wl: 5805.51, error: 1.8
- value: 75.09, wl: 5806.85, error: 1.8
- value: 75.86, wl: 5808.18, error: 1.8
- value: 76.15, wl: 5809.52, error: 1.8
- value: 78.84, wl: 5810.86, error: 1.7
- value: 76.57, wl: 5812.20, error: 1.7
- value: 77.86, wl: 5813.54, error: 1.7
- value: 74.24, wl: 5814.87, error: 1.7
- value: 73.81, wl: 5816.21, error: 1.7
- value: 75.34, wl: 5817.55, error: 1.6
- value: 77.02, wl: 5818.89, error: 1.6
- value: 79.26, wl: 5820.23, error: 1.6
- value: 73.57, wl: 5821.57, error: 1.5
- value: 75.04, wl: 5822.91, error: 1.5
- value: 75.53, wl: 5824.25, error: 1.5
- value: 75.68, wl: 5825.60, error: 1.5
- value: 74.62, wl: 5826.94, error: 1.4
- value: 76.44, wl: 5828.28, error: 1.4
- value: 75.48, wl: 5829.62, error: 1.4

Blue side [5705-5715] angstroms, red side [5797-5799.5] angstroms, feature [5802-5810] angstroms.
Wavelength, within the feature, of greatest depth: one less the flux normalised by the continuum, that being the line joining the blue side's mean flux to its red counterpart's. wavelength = 5802.84 angstroms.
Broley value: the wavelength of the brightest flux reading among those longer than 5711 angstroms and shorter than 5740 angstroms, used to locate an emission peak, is 5721.90 angstroms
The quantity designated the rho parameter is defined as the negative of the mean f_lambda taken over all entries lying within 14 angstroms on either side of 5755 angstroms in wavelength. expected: -75.3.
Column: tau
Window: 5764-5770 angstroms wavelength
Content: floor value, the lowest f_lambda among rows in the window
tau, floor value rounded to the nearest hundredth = 74.69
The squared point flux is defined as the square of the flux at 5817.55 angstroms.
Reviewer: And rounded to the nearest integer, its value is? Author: 5676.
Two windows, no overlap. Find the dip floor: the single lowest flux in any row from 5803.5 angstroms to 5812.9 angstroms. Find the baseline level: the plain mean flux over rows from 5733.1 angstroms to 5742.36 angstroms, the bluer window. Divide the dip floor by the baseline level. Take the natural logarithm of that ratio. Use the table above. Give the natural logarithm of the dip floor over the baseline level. 0.00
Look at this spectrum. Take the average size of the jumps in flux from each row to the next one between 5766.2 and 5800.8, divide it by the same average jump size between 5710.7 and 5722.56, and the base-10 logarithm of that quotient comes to -0.22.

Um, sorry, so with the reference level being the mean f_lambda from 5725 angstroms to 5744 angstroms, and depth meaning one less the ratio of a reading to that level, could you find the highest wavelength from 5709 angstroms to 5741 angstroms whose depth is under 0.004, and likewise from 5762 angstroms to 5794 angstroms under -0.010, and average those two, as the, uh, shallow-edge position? 5766.9 angstroms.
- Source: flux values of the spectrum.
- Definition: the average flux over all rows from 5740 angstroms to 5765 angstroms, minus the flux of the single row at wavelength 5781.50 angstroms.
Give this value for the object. 2.6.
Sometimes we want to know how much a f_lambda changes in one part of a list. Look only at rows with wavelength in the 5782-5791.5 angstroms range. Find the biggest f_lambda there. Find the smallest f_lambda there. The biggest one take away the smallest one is 5.8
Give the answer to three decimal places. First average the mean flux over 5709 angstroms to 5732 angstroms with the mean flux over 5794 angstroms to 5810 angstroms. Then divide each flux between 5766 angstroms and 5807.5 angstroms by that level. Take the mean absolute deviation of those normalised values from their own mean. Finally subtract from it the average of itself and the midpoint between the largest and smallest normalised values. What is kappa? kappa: -0.489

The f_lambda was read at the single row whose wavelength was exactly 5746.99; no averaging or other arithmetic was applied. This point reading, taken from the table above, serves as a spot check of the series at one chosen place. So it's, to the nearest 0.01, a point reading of 77.47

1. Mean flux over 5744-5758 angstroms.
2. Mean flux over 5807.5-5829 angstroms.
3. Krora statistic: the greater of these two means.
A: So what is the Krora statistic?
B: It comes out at 76.0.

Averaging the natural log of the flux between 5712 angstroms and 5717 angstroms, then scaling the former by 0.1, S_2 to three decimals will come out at 0.430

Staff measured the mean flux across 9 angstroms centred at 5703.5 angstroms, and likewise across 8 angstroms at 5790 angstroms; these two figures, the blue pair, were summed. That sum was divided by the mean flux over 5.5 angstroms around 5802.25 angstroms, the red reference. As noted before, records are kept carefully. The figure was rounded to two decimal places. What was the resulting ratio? 1.90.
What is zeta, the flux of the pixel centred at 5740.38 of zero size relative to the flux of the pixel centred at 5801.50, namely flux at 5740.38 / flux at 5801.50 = 0.94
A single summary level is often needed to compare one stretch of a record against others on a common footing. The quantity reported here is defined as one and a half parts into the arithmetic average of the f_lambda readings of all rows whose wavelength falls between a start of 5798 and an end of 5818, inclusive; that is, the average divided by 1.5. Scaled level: 50.7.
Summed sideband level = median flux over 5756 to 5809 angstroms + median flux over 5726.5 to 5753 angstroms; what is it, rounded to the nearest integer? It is 150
